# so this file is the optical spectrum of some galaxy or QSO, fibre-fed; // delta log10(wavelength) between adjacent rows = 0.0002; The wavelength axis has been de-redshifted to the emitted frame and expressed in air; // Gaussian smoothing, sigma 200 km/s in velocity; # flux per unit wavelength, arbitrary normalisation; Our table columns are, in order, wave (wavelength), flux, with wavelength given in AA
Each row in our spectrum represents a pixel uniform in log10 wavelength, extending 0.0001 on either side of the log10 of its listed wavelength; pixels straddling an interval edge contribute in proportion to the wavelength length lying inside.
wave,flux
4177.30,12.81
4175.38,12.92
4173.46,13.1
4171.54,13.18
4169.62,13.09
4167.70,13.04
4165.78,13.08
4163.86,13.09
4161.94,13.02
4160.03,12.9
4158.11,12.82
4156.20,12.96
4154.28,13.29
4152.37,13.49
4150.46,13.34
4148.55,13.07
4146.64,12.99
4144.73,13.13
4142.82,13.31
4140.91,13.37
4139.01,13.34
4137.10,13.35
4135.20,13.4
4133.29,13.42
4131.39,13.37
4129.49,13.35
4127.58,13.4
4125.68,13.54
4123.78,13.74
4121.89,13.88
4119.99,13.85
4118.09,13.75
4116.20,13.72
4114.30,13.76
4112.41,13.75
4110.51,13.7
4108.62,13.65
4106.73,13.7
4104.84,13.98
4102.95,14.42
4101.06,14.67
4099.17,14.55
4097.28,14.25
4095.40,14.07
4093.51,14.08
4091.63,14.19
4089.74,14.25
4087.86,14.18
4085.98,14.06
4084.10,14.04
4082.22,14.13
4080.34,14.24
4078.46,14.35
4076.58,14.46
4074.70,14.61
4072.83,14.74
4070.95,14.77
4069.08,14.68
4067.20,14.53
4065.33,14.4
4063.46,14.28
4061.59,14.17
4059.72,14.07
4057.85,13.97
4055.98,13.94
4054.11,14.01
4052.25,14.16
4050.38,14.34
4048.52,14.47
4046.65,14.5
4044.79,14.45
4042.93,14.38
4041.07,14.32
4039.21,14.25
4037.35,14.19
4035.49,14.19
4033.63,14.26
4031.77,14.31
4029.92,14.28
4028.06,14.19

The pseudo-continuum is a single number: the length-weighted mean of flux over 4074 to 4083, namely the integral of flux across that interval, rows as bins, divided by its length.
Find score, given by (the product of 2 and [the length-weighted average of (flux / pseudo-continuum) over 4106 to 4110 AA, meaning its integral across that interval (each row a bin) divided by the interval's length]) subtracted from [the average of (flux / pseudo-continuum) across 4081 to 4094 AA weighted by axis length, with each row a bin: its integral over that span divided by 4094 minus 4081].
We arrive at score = -0.92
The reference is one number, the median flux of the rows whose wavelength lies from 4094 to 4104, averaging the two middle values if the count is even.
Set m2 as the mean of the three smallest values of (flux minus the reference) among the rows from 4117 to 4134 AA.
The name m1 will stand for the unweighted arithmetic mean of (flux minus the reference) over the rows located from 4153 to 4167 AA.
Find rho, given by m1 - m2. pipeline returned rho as -0.4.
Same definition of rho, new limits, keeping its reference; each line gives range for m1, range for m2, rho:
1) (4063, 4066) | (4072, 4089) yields 0.3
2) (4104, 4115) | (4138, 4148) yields 0.6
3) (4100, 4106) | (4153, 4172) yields 1.5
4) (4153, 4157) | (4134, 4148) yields 0.0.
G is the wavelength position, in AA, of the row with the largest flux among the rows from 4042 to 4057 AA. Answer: 4046.65 AA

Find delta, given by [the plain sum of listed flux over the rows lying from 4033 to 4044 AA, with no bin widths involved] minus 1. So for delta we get 85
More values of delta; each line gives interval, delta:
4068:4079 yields 87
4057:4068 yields 84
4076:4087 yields 84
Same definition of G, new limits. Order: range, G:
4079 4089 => 4080.34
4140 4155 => 4152.37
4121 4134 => 4121.89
